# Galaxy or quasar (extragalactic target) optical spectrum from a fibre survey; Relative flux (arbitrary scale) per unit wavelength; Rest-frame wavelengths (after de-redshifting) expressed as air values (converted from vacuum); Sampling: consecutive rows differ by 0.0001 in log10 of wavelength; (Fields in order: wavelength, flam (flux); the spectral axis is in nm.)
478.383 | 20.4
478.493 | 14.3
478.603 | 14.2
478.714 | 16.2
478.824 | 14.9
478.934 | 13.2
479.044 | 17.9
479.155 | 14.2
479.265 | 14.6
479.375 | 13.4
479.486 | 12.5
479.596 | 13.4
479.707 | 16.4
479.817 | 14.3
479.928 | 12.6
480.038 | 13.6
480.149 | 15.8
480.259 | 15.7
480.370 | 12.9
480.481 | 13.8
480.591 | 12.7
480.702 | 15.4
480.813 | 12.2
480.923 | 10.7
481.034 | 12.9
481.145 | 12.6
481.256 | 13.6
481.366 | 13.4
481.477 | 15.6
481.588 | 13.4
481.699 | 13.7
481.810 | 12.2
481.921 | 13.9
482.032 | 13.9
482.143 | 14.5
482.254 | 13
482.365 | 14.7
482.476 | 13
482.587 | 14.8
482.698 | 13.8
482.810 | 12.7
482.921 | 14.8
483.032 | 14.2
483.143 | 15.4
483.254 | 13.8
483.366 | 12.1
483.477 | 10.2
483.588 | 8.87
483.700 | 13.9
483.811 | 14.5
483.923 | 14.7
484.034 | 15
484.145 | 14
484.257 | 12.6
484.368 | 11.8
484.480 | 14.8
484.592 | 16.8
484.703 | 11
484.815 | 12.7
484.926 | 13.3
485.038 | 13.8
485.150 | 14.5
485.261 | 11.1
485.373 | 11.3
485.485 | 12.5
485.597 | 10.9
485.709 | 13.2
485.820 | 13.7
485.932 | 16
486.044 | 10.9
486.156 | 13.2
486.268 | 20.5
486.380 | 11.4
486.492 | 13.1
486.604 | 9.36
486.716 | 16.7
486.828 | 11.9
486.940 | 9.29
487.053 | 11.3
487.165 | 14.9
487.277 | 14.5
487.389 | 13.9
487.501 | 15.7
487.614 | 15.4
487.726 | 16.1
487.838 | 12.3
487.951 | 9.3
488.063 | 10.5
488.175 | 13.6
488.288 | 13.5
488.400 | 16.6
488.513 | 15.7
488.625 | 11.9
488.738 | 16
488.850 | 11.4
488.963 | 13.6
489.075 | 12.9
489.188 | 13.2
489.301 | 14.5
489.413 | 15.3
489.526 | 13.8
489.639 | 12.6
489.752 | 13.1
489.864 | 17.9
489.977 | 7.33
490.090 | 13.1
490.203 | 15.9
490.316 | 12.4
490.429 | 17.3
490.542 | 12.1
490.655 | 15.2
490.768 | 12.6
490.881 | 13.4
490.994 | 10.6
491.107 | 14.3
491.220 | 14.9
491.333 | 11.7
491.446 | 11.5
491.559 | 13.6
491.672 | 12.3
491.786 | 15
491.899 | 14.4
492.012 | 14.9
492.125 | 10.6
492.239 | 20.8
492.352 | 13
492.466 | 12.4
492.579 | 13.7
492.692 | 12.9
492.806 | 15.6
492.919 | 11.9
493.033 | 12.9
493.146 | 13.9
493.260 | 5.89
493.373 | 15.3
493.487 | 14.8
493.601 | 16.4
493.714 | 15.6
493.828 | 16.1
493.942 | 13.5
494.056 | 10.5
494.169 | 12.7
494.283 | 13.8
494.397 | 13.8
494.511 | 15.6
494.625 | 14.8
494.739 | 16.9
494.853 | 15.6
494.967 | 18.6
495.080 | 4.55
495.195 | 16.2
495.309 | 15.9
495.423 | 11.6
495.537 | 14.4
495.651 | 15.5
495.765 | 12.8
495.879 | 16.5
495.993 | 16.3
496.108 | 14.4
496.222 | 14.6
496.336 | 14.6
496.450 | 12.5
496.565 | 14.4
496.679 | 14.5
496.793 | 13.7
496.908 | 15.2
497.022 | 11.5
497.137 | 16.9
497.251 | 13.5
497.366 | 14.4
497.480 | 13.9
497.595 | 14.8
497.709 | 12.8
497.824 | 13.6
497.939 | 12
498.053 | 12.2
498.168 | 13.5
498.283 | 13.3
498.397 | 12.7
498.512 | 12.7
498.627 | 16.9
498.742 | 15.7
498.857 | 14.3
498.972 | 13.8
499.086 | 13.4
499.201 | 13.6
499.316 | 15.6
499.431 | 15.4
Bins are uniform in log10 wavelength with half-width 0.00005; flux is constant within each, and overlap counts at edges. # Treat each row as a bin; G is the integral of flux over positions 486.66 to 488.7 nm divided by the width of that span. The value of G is 13.5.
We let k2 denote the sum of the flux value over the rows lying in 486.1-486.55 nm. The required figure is 58.2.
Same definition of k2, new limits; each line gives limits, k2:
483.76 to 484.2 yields 58.2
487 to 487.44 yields 54.6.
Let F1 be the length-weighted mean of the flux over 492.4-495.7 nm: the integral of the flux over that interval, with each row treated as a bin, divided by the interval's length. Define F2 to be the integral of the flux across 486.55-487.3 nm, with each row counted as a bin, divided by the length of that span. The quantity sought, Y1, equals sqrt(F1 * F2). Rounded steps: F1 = 13.8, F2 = 12.5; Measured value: 13.1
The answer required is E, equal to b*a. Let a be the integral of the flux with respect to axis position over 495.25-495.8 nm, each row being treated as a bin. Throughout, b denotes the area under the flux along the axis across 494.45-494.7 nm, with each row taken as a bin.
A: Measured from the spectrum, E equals 30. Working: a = 7.8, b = 3.8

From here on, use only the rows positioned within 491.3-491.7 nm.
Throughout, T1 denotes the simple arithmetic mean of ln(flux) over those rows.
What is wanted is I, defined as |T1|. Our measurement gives 2.51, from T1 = 2.51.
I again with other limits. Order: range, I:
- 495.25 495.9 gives 2.66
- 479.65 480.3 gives 2.69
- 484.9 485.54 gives 2.54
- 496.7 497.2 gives 2.65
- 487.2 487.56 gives 2.69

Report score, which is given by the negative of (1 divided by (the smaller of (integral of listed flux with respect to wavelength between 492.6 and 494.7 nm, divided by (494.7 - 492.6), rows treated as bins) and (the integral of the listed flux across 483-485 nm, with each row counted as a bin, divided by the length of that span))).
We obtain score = -0.0751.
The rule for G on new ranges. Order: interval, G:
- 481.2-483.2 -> 13.9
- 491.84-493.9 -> 13.9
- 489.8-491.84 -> 13.4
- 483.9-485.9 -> 13.2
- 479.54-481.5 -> 13.7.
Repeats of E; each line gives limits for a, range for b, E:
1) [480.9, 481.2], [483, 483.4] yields 20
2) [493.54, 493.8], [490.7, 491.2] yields 27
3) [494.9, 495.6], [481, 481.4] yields 50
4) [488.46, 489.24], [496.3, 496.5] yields 28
